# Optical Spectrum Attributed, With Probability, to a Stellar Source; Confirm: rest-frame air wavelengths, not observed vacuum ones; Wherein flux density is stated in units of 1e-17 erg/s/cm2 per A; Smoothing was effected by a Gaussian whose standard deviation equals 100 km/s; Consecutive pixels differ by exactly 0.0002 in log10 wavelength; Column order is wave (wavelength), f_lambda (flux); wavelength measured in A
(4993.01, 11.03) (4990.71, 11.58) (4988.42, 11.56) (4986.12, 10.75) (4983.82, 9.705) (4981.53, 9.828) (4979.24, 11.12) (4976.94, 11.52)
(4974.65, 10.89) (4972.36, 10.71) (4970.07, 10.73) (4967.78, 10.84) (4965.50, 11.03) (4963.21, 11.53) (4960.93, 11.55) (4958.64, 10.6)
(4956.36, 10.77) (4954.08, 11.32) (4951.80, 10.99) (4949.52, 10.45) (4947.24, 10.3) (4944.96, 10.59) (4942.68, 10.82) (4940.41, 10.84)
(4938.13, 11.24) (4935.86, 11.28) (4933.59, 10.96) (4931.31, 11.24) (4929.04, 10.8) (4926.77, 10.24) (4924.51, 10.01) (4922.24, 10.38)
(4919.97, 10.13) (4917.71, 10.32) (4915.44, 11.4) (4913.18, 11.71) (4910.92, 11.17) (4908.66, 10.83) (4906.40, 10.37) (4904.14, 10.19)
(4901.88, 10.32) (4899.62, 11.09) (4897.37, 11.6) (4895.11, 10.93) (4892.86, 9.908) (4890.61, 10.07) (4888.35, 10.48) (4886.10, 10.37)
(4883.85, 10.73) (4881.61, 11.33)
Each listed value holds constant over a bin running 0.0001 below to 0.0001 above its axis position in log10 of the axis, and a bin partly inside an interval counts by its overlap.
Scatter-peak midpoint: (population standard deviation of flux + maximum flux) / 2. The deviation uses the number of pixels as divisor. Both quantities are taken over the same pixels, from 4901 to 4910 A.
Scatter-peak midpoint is 5.5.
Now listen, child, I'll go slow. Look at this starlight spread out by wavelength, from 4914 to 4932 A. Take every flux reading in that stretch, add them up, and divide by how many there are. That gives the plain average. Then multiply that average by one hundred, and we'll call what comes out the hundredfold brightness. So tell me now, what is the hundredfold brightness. 1057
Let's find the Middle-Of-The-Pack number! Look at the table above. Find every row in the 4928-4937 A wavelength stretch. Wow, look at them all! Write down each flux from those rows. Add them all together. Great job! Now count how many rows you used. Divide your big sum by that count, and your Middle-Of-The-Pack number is 11.07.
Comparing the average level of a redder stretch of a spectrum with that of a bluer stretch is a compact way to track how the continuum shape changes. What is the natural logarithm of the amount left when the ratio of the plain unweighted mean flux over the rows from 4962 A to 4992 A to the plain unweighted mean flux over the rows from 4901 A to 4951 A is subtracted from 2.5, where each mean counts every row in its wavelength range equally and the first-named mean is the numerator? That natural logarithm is 0.393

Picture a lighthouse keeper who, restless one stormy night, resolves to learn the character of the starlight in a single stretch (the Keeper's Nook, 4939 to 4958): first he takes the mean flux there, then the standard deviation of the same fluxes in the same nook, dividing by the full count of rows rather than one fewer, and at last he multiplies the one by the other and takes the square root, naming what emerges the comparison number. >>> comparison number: 1.8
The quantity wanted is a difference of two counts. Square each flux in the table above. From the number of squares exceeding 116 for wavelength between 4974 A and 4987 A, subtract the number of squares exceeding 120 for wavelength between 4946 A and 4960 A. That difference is 1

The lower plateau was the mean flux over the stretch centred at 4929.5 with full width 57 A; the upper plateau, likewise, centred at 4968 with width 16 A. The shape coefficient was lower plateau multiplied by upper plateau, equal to 119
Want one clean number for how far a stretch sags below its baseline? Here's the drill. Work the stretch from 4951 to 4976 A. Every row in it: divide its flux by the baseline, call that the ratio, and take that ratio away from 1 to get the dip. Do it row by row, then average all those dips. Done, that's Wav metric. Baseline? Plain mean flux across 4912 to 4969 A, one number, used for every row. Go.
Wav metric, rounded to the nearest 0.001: -0.013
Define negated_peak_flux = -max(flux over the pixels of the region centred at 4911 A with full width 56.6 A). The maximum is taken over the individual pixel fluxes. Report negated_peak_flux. -11.7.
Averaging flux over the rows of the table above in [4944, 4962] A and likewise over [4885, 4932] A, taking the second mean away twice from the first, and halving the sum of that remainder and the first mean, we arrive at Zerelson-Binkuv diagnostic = 0.18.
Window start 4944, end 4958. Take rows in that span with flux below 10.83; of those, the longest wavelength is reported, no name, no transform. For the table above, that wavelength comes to 4956.36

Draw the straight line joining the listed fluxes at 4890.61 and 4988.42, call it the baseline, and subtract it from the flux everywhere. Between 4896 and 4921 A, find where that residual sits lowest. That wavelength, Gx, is 4919.97 A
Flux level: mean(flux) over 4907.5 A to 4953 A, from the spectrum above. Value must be 10.8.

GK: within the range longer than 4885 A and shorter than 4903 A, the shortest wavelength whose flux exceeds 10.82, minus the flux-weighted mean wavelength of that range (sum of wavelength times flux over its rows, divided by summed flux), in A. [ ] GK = 1.0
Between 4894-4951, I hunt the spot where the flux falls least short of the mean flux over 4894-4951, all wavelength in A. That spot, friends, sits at 4913.18 A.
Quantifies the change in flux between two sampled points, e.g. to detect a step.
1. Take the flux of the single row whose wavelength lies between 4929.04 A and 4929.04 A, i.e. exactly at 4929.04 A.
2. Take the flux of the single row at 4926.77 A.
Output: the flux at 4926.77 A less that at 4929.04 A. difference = -0.6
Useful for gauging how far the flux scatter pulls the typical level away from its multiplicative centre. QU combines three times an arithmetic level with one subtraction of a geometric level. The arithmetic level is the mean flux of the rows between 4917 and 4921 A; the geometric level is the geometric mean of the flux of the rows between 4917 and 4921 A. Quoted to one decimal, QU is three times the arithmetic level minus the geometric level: 20.5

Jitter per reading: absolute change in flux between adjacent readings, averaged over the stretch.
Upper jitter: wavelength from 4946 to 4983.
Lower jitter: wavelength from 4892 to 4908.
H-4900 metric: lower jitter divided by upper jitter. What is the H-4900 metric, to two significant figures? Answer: 1.4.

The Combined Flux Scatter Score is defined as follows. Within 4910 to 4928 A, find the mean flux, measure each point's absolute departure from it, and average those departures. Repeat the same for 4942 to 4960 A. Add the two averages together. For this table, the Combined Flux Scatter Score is 0.81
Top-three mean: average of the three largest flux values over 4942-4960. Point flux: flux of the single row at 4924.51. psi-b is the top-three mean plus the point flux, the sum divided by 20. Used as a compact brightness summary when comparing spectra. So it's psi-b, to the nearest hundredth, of 1.05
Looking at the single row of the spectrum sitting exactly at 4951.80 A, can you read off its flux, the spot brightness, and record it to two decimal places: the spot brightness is 10.99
